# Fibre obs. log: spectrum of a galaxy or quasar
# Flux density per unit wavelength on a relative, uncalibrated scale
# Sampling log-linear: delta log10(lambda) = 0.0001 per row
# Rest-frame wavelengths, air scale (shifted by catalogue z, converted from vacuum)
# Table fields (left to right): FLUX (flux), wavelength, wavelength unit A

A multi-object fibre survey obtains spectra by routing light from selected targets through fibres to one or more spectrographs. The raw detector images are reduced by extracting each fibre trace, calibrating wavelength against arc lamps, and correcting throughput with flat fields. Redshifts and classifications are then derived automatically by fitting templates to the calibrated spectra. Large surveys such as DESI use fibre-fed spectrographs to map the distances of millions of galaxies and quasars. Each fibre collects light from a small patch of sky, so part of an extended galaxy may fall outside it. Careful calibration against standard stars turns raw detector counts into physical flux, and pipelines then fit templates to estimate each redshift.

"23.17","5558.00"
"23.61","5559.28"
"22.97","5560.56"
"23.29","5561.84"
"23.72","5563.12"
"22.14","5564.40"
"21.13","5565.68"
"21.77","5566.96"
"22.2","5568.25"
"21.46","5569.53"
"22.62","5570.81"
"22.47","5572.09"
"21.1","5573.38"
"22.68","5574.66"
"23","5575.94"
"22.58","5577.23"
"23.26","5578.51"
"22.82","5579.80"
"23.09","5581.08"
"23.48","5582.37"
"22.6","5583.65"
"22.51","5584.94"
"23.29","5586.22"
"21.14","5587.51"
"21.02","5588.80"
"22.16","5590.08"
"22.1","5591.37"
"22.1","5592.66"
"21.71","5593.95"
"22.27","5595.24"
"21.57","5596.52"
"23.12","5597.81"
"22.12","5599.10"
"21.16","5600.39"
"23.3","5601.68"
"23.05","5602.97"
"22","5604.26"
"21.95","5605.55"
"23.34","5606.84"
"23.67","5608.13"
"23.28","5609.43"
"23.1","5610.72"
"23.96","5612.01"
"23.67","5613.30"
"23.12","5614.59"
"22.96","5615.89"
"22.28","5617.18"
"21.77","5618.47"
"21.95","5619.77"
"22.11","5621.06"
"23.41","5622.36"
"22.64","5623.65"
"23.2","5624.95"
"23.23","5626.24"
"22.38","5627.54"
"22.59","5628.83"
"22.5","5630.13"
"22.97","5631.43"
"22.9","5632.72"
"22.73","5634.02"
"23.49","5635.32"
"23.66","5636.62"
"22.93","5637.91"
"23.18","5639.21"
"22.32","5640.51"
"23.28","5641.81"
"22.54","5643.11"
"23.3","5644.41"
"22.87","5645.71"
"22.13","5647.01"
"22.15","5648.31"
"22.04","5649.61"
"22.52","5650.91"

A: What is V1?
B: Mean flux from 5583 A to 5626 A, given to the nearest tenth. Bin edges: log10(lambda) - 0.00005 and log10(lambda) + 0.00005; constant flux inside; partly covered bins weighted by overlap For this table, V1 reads 22.5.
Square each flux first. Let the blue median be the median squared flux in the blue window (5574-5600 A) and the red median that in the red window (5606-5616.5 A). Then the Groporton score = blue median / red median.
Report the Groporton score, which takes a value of 0.94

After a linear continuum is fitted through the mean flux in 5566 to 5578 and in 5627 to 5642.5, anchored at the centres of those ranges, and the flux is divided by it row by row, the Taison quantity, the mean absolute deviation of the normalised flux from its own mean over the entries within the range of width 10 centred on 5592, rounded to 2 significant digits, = 0.018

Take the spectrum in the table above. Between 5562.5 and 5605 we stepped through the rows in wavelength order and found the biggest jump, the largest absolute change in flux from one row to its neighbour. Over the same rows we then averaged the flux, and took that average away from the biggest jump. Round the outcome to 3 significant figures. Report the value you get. -20.2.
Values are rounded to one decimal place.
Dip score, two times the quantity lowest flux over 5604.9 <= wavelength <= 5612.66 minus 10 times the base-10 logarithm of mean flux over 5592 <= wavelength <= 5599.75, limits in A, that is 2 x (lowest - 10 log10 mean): 17.0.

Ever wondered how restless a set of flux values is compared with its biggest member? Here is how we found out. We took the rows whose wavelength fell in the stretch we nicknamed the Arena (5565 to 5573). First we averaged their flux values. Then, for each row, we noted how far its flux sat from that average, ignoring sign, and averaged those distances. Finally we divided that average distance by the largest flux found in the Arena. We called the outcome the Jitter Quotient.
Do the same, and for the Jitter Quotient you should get 0.0216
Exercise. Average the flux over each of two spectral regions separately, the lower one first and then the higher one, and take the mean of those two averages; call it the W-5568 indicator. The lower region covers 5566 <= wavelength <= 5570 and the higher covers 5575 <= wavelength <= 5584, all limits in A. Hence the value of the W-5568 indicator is 22.4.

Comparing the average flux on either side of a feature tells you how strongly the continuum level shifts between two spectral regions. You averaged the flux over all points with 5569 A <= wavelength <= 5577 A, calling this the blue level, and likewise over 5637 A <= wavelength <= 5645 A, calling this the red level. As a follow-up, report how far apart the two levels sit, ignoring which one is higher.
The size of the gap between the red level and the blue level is 0.70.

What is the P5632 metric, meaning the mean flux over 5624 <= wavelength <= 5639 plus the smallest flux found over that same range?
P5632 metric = 45.3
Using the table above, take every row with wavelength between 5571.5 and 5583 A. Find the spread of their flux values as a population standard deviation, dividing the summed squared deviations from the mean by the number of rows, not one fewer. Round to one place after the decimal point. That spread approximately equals 0.7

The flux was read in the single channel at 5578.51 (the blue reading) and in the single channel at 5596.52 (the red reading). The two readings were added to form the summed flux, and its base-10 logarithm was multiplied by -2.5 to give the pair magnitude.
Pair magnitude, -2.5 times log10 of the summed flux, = -4.13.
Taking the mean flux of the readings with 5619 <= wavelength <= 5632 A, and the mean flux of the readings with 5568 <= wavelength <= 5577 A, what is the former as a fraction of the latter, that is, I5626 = 1.02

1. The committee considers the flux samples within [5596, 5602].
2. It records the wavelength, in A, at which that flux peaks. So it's 5601.68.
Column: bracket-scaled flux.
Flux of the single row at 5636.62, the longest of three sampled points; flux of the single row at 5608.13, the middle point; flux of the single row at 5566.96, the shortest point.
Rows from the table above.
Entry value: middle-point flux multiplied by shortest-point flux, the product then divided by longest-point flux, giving 21.8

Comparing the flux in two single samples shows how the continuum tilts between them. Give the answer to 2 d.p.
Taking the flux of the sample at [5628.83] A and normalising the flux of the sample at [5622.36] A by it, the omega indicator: 1.04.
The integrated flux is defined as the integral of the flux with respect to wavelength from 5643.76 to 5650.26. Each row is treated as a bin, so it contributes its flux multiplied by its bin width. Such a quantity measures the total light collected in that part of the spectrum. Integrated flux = 146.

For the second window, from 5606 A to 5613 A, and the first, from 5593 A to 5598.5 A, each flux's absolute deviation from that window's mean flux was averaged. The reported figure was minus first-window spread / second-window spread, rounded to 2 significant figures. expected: -1.9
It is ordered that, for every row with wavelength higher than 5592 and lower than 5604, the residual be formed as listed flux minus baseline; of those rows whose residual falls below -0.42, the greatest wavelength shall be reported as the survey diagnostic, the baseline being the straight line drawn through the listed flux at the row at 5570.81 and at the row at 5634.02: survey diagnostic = 5600.39 A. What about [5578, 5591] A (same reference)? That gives 5590.08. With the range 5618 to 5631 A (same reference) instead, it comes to 5621.06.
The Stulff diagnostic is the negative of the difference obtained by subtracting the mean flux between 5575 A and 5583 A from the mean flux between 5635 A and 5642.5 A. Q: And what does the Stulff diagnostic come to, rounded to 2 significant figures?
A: -0.11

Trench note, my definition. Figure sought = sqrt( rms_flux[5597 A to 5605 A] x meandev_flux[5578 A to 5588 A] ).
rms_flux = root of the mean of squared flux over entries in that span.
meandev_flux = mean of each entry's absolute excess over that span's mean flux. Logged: 3.4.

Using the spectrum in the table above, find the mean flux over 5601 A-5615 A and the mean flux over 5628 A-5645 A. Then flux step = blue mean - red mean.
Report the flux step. 0.18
